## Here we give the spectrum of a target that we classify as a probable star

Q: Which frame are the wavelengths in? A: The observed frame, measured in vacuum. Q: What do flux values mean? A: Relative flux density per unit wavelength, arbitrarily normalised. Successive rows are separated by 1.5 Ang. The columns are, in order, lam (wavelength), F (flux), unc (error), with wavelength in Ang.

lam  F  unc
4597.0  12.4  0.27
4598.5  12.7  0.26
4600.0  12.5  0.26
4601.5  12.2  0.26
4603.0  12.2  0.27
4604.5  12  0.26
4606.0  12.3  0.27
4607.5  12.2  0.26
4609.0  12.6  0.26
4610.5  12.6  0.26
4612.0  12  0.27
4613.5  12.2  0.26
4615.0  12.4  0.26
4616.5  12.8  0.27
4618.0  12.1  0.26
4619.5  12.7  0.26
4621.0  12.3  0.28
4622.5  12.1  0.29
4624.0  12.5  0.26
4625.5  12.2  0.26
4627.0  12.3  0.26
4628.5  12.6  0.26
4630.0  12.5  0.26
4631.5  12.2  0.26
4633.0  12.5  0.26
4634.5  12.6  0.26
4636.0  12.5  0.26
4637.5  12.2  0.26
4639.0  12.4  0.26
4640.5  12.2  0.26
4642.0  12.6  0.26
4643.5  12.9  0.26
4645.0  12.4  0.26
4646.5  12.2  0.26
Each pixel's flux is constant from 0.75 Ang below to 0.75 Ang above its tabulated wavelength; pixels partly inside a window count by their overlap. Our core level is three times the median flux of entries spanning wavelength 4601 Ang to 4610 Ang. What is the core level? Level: 36.60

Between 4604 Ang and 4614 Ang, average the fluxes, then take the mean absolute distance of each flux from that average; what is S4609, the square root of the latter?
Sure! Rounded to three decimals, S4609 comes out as 0.443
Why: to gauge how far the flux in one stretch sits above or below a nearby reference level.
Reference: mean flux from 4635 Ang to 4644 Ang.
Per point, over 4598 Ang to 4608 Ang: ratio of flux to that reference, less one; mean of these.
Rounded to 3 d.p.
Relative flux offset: -0.013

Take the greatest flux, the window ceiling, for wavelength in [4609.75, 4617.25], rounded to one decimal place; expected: 12.8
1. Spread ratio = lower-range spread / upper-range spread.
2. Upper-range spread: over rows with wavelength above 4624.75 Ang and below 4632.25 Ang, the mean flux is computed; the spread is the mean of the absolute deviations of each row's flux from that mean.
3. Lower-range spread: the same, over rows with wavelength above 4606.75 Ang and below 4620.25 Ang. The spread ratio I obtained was 1.6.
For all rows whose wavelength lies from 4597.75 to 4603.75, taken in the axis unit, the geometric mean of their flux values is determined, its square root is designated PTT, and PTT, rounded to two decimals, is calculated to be 3.52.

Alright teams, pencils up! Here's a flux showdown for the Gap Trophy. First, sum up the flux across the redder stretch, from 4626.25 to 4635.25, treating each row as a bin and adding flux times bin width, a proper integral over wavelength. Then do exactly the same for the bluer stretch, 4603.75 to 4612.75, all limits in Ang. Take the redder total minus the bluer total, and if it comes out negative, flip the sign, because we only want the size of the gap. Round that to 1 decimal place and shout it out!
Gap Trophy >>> 1.5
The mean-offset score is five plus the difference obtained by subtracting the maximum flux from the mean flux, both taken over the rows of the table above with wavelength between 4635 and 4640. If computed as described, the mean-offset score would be 4.87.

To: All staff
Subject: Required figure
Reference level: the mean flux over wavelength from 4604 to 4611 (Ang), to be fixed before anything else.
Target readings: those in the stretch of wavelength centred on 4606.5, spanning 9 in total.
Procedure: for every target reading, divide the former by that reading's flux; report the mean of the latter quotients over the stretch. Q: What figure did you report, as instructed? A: 1.00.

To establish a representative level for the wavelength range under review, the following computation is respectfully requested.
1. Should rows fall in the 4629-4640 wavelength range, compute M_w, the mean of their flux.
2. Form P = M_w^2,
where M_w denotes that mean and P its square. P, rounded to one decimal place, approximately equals 154.1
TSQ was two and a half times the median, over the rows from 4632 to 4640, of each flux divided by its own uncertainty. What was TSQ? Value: 120.2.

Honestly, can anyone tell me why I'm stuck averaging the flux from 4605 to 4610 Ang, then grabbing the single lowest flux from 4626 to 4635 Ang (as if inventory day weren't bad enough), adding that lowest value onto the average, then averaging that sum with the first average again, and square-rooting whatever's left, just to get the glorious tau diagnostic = 4.30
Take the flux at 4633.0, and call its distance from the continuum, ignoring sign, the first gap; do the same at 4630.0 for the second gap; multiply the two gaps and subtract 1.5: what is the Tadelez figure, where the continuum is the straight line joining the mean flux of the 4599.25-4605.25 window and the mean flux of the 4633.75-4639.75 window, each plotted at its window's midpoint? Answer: -1.49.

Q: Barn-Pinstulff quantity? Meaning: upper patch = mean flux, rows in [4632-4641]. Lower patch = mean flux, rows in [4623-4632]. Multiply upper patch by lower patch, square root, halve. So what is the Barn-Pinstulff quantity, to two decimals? 6.20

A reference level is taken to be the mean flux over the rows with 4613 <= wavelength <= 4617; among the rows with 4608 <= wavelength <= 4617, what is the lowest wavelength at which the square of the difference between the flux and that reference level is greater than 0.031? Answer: 4612.0 Ang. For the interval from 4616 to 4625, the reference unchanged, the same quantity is 4616.5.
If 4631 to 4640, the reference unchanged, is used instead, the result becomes 4631.5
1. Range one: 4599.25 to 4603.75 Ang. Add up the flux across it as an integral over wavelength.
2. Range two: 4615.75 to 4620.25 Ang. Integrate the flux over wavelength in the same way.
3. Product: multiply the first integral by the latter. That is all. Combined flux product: 3122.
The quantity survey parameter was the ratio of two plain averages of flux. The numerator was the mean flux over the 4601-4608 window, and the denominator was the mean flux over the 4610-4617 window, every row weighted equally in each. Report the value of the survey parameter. 0.98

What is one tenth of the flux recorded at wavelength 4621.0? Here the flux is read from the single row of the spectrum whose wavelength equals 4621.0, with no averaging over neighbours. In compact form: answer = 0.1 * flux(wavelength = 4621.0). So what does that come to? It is 1.23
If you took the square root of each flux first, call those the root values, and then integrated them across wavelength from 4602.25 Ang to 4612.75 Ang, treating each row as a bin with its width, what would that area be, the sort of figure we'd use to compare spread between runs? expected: 37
